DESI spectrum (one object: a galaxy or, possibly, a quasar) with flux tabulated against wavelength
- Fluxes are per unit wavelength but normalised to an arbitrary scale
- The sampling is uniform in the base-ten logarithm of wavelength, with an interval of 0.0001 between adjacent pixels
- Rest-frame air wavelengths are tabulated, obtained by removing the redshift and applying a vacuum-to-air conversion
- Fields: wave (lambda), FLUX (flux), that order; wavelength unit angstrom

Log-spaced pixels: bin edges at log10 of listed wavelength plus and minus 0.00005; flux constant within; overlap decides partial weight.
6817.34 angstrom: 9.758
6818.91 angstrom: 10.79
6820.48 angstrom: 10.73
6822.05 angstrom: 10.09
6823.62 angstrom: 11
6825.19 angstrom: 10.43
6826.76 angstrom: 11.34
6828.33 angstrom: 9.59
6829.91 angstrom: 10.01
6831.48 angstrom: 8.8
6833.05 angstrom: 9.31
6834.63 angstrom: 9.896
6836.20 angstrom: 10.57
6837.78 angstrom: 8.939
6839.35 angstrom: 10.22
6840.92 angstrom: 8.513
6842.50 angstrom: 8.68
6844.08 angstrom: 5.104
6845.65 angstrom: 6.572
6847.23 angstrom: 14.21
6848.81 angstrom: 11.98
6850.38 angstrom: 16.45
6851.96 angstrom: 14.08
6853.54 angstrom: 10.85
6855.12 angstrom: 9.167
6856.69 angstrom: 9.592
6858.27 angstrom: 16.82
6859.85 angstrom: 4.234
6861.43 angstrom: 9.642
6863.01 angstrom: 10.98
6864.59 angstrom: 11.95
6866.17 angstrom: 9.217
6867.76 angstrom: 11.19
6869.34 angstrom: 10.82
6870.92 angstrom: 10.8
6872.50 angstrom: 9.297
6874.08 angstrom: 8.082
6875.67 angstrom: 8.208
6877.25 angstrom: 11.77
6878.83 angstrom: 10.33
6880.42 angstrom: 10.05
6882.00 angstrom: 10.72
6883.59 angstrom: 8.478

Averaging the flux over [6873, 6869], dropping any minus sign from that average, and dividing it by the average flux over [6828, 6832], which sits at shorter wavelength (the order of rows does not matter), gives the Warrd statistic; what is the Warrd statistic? 1.09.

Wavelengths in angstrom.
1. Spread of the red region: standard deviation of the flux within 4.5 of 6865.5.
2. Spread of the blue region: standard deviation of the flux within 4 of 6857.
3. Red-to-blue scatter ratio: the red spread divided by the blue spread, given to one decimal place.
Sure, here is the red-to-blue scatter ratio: 0.2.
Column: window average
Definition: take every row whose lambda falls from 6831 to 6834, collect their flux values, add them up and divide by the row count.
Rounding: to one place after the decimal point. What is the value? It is 9.1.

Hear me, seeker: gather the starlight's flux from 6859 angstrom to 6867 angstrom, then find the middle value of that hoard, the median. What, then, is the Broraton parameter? 9.6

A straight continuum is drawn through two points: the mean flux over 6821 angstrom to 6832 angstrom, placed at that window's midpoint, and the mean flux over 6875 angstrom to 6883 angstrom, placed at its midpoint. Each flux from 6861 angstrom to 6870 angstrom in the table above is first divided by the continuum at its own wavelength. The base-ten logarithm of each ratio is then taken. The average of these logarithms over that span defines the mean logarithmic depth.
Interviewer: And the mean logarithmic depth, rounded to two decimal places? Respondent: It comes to 0.02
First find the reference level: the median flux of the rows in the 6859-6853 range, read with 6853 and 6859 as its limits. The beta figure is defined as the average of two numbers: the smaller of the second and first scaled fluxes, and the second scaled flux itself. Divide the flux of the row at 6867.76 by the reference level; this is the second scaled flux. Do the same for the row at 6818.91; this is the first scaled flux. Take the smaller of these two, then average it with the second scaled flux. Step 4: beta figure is 1.08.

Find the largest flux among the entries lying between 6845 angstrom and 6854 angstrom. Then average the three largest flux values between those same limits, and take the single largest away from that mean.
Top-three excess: -1.5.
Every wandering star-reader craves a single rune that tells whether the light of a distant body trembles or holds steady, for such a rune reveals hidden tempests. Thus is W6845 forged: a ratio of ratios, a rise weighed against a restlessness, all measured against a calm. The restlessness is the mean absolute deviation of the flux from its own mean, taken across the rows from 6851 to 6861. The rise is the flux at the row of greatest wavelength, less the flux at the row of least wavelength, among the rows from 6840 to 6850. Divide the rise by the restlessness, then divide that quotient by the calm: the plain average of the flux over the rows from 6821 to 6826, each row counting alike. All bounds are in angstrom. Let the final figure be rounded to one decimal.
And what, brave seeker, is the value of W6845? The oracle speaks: 0.1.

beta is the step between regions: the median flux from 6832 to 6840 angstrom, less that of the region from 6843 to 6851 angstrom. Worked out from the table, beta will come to -2.1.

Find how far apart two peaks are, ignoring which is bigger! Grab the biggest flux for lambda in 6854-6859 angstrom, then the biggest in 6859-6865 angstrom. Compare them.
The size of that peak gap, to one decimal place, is 4.9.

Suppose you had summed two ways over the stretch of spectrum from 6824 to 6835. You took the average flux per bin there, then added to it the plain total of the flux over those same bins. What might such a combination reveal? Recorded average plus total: 79.3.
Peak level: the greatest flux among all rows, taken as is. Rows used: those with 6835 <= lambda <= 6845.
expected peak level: 10.57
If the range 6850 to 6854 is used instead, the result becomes 16.45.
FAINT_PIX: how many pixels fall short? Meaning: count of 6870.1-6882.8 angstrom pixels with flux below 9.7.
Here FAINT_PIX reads 3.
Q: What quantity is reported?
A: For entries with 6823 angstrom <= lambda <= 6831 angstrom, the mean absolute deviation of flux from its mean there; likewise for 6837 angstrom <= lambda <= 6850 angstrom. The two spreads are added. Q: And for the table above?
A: 2.7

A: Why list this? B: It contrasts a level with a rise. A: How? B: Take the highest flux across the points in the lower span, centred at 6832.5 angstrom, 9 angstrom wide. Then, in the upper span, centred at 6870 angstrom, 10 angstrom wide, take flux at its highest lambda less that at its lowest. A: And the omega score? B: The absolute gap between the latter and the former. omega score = 12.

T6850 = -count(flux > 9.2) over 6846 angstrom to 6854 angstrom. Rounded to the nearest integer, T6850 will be -5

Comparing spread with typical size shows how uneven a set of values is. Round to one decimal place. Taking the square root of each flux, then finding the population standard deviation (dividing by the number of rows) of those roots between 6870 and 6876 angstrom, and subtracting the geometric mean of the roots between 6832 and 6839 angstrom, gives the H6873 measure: -2.9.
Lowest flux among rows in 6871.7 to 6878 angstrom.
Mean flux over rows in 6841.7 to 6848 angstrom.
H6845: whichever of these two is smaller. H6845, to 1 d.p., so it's 8.1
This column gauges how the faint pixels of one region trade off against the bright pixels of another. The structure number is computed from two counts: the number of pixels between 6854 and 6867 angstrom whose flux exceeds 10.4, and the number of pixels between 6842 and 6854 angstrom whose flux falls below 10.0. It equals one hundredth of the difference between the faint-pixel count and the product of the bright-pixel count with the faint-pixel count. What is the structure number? -0.060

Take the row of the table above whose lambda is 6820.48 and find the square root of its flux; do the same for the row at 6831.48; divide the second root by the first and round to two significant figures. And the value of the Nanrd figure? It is 0.91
